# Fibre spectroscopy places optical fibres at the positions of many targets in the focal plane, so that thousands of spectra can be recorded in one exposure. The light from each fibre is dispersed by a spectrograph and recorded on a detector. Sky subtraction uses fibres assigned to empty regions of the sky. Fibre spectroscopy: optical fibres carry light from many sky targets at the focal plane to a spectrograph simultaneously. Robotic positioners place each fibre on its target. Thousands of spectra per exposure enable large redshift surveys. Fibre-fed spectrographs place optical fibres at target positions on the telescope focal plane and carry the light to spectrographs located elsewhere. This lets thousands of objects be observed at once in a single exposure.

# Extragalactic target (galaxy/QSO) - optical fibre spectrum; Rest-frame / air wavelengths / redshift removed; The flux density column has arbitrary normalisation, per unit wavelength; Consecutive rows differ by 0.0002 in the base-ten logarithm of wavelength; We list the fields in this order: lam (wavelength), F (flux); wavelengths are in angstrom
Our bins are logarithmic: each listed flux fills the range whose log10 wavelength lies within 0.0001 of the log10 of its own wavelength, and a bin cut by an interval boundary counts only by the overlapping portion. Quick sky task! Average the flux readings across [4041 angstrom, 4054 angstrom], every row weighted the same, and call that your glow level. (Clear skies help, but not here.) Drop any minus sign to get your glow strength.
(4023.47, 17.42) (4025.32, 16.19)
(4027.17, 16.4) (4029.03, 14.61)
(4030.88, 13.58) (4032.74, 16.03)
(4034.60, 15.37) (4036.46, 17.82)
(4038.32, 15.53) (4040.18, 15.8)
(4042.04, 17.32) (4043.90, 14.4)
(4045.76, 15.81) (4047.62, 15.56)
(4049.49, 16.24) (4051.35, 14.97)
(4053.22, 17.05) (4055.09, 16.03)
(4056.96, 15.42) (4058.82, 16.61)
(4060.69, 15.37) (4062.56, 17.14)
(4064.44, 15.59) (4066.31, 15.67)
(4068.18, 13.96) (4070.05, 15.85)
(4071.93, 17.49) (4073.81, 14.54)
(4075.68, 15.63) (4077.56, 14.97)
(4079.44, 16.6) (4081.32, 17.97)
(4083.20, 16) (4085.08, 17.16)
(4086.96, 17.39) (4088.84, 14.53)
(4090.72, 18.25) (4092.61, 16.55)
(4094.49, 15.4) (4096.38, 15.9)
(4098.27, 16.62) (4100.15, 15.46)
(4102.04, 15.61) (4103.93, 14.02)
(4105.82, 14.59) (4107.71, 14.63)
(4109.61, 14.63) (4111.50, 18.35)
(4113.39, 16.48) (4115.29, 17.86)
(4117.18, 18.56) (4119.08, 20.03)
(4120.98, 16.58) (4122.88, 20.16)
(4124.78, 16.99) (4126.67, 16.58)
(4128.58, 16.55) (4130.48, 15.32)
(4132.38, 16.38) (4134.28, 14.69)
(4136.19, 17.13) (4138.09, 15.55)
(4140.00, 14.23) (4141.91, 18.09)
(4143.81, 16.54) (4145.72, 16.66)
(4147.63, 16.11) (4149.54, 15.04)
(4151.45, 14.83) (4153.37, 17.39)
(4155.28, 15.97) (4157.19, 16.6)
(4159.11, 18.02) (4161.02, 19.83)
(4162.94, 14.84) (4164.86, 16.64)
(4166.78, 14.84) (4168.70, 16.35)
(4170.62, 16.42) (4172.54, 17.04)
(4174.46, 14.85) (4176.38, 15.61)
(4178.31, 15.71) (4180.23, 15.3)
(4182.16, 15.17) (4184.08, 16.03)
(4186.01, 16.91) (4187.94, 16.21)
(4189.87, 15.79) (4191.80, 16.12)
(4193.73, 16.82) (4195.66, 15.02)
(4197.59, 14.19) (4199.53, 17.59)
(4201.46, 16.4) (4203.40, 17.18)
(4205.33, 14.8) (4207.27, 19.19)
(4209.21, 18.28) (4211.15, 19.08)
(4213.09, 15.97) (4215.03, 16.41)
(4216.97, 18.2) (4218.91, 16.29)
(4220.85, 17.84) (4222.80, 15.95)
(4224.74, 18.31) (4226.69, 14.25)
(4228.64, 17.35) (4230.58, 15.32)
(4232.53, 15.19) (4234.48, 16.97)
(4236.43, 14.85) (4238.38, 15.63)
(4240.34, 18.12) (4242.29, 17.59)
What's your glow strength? 15.9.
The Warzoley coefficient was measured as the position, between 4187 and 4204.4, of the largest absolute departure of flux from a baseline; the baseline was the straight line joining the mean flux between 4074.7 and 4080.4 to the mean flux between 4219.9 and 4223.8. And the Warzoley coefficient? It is 4197.59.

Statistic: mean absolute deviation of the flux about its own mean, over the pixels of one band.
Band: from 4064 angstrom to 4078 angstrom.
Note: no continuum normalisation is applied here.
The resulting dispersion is 0.73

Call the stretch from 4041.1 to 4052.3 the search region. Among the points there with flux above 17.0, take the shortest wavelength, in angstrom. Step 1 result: 4042.04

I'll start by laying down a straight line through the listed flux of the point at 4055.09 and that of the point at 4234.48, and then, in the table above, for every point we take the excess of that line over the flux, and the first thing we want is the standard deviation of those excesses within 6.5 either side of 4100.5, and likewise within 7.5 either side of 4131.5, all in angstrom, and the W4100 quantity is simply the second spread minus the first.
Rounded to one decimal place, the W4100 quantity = 0.0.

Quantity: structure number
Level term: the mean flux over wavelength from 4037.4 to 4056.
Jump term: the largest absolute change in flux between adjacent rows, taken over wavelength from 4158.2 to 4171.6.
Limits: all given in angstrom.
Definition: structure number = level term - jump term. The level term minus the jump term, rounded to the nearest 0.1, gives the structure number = 10.9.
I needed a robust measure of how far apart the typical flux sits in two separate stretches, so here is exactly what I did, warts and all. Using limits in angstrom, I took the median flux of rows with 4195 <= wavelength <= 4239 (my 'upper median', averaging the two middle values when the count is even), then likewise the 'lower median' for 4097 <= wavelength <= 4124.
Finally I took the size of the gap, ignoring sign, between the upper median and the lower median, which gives 0.1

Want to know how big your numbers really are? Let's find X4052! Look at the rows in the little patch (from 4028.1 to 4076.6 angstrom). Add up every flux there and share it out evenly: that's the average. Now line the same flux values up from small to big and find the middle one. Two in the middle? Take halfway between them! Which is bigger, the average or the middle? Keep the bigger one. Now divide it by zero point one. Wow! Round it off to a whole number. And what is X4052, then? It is 157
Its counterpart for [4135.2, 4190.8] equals 162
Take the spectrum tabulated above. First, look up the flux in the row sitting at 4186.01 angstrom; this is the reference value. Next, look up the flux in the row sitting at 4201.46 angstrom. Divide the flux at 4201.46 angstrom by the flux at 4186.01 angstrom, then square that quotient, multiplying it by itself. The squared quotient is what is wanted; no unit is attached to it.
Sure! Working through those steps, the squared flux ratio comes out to 0.94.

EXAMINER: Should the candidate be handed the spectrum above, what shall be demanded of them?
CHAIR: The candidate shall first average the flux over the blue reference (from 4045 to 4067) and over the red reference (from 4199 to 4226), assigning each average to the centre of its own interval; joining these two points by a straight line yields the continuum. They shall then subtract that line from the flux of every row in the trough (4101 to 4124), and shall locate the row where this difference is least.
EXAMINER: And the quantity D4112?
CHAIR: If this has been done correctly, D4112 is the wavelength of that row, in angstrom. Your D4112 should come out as 4103.93 angstrom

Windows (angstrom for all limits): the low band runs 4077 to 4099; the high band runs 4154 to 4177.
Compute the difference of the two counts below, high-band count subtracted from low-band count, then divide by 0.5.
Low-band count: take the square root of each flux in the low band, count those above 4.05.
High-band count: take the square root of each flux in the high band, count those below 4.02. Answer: 4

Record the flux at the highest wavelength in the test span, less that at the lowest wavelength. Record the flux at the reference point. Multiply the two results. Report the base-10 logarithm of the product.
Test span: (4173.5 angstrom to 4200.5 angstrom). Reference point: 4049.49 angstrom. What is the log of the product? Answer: 1.65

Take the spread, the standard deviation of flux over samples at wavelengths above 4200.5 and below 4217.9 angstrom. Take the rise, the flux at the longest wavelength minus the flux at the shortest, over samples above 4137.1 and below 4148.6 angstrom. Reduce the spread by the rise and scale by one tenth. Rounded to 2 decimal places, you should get 0.09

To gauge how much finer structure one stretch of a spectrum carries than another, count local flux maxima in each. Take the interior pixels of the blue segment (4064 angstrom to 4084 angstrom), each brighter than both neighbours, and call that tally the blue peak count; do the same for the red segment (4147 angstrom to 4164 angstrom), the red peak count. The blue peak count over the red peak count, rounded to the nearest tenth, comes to 2.0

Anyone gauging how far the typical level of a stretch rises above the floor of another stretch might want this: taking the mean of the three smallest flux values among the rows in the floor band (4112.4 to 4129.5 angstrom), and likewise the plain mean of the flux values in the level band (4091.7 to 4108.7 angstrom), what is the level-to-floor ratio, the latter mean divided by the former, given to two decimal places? 0.93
